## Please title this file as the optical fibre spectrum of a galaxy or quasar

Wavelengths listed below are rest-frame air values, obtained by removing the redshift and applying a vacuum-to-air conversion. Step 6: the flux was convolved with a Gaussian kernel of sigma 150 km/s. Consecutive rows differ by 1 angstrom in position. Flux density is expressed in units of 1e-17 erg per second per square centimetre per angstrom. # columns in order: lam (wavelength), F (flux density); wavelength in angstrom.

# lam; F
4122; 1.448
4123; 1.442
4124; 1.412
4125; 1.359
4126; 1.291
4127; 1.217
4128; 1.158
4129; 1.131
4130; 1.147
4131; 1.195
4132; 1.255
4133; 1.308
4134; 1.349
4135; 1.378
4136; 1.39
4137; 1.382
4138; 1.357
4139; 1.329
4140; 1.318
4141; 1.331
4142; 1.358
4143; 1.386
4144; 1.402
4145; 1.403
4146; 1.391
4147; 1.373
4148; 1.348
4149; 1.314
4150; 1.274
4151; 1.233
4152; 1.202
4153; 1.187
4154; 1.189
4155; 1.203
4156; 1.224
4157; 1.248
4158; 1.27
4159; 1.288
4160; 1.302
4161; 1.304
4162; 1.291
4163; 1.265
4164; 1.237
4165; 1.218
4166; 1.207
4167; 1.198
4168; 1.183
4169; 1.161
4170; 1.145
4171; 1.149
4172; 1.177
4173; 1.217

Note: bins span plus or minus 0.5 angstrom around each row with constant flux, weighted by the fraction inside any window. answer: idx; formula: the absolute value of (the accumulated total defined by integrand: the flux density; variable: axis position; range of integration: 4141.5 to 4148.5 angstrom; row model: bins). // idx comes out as 9.7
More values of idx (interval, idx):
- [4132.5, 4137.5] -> 6.8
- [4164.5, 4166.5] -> 2.4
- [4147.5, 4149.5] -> 2.7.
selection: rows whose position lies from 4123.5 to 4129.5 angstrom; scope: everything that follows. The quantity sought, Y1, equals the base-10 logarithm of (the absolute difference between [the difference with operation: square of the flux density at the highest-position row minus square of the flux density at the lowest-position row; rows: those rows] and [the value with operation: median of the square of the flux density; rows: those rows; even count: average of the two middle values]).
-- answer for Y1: 0.360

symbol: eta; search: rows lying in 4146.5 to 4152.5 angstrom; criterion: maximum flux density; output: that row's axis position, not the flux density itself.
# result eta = 4147 angstrom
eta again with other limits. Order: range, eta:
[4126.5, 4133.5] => 4133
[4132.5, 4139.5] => 4136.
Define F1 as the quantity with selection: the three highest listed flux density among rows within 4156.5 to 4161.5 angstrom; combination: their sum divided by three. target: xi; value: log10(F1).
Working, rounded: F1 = 1.298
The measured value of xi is 0.113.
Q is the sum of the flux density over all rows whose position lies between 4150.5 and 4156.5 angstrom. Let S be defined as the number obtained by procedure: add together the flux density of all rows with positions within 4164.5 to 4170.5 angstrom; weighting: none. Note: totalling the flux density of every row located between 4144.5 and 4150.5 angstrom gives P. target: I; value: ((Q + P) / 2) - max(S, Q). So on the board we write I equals 0.4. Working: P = 8.1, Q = 7.2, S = 7.11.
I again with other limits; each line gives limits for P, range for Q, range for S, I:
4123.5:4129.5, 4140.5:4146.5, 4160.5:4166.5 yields -0.4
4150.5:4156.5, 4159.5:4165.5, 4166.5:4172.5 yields -0.2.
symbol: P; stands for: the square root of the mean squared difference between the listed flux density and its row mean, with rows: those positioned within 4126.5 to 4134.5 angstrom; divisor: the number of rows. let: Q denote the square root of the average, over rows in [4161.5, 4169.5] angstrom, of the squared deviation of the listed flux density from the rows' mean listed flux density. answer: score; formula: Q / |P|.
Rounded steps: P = 0.074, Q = 0.040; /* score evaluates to 0.5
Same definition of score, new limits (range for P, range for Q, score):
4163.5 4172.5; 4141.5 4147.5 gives 0.5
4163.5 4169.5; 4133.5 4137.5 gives 0.6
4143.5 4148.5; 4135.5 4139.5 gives 1.1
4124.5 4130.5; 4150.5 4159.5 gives 0.4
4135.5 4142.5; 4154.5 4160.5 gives 1.4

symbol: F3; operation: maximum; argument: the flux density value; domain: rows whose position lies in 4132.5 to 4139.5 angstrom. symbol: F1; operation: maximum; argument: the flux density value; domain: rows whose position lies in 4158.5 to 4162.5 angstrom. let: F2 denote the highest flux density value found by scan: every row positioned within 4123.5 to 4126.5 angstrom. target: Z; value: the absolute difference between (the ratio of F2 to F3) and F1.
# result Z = 0.29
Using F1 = 1.304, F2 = 1.412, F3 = 1.39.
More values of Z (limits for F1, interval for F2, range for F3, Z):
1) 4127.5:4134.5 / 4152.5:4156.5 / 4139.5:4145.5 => 0.48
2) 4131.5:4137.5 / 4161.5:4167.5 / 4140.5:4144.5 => 0.47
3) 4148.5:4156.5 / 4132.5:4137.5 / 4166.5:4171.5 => 0.15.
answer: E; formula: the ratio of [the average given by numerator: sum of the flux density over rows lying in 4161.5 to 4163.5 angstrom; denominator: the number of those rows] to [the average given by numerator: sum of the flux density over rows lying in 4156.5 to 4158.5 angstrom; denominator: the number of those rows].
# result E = 1.02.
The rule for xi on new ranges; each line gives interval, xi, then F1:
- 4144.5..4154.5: 0.143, 1.389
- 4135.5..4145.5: 0.146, 1.398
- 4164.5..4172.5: 0.082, 1.208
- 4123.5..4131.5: 0.132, 1.354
